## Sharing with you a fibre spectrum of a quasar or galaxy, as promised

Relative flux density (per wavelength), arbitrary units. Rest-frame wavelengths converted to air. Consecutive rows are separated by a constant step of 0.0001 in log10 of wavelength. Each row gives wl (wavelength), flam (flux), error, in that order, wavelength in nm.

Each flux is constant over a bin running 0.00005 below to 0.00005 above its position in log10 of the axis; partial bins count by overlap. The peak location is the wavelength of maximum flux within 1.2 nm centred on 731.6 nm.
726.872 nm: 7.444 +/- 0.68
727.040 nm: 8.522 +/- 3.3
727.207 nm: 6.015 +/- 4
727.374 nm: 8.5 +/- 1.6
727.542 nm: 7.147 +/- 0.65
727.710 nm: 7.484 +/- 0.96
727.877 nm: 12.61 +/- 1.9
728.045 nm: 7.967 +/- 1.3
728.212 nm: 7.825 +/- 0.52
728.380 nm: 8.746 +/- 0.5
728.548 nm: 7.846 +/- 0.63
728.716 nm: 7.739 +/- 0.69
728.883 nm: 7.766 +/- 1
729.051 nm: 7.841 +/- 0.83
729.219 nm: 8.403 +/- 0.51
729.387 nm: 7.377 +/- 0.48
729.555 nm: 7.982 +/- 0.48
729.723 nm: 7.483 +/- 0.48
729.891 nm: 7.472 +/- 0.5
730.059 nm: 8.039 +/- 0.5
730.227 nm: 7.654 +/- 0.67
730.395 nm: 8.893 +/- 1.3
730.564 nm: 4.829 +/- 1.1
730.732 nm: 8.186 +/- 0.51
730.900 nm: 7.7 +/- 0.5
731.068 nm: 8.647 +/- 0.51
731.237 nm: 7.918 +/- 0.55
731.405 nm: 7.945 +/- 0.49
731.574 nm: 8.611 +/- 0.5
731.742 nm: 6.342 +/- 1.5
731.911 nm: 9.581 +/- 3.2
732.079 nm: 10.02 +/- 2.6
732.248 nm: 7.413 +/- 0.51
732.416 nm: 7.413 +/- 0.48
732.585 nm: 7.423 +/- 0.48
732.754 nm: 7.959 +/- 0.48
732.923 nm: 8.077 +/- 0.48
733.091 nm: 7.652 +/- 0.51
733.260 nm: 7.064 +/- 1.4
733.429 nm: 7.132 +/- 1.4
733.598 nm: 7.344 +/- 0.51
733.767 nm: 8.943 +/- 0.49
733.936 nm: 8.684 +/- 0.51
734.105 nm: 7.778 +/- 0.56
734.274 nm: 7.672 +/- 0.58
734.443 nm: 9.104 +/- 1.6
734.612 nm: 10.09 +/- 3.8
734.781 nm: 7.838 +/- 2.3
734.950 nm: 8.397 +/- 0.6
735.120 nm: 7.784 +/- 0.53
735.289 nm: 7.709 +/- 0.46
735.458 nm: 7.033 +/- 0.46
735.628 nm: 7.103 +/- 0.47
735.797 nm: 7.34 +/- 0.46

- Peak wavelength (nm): 732.079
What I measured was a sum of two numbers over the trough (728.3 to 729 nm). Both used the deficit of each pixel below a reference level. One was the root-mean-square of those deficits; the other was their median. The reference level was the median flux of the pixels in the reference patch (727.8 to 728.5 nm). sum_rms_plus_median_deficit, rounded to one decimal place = 1.1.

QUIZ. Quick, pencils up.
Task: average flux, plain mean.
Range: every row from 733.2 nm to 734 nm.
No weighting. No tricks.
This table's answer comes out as 7.83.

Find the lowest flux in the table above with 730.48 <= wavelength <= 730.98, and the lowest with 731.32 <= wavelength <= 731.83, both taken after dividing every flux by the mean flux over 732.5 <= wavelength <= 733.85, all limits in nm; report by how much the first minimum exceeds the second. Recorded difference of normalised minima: -0.20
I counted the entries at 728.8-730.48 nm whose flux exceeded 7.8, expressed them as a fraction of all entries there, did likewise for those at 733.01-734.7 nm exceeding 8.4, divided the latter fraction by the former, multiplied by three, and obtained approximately 2.4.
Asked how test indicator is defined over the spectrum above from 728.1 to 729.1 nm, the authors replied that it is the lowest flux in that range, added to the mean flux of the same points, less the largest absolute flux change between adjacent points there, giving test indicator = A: 14.8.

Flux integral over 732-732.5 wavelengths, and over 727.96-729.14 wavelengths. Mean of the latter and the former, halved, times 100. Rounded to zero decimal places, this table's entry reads 338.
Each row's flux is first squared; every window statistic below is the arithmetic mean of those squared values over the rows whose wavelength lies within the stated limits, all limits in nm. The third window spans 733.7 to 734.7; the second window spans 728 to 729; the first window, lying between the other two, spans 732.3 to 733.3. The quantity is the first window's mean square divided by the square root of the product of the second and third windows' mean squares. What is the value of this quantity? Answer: 0.83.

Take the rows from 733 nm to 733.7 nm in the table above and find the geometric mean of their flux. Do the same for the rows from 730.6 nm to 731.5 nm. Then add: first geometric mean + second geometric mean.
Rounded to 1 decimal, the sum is 15.4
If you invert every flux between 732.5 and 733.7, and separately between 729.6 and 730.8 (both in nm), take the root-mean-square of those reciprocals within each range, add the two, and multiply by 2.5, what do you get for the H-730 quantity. 0.69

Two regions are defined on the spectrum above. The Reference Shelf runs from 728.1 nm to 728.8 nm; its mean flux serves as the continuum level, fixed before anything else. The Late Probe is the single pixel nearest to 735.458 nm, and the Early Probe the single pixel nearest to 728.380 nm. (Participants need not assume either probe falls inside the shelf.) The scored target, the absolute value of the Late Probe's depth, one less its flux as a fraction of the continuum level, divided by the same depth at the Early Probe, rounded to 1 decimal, 1.4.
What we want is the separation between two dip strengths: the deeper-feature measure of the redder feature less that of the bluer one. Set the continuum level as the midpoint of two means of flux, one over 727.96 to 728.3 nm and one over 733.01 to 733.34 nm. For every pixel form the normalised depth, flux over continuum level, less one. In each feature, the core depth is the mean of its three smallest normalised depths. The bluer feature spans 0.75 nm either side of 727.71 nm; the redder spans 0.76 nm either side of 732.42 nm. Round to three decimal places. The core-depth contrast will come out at 0.023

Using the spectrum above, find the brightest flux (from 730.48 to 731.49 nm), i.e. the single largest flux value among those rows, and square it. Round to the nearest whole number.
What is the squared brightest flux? 75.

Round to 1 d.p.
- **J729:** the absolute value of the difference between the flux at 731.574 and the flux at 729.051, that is 0.8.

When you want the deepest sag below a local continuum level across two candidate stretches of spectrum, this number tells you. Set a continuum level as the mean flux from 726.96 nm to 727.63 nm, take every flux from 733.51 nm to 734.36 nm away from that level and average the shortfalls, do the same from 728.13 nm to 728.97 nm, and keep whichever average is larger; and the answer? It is -0.44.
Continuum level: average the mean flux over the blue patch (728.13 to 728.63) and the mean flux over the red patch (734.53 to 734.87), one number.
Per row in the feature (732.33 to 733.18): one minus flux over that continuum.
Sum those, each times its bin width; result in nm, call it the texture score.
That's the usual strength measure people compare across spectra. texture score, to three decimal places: 0.084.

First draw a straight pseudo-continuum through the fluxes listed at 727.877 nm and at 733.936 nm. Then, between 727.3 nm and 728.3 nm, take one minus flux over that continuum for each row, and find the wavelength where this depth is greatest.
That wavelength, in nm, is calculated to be 727.542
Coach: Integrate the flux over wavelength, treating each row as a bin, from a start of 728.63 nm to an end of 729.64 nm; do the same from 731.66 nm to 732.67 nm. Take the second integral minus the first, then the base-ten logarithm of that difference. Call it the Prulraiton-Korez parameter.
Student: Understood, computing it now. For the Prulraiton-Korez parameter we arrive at -0.7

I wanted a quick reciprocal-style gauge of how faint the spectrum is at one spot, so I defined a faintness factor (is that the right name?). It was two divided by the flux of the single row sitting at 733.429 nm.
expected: 0.280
